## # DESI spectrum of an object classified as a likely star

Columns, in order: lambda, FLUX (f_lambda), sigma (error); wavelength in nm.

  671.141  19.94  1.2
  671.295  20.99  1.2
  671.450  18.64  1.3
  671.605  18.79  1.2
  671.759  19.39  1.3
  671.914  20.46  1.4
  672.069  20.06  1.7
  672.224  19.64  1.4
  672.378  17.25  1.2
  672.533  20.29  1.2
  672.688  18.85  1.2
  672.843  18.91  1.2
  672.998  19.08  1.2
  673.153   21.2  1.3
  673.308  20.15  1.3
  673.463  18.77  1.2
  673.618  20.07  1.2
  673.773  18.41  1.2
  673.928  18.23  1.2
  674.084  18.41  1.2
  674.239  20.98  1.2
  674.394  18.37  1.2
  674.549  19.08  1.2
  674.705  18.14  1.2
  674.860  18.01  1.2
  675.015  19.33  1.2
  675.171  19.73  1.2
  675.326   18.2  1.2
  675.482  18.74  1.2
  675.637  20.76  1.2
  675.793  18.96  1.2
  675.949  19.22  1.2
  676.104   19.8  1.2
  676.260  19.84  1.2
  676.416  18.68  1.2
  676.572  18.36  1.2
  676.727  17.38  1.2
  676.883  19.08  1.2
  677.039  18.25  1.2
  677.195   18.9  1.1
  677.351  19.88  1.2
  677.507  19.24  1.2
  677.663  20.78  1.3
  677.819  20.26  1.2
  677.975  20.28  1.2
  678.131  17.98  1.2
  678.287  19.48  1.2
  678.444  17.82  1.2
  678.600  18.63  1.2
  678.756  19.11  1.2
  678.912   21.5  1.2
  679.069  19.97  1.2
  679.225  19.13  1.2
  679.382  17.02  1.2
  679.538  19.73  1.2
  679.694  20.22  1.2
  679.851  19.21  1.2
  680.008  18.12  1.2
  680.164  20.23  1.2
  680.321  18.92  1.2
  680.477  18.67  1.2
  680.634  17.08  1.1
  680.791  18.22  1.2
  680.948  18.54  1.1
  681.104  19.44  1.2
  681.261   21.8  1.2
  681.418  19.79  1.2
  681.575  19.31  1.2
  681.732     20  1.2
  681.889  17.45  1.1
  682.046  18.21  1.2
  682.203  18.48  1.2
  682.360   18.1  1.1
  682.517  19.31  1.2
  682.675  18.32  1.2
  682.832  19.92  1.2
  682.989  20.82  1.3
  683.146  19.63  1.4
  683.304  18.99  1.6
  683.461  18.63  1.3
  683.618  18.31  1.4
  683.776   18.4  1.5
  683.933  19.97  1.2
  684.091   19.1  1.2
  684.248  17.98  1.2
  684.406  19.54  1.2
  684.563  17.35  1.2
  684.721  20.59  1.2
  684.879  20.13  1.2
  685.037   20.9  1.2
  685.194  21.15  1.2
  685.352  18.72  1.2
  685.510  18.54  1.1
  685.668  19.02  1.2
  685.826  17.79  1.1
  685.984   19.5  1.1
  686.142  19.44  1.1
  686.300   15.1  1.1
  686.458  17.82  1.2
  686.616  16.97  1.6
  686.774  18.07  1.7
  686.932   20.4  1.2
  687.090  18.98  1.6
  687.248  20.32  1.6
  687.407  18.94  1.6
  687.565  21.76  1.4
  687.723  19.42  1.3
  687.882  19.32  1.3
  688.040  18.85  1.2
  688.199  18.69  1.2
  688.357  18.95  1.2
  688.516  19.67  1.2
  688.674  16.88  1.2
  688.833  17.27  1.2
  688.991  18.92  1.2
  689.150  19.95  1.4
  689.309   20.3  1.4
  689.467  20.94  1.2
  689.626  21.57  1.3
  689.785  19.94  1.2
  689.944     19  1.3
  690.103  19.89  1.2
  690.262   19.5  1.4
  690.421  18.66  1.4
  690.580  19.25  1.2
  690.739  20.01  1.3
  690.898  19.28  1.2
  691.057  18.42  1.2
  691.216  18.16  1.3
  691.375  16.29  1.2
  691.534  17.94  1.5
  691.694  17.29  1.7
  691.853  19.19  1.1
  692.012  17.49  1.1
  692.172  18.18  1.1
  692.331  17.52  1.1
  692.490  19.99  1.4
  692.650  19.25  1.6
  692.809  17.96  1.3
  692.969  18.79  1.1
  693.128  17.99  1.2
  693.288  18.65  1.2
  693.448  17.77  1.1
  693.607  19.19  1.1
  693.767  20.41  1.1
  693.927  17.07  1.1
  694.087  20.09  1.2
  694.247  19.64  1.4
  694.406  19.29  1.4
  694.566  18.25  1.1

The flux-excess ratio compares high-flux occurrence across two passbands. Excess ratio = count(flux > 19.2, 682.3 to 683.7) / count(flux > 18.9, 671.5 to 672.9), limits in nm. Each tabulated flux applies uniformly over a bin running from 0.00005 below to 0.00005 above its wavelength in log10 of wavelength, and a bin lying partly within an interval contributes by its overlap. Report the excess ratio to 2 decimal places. 0.67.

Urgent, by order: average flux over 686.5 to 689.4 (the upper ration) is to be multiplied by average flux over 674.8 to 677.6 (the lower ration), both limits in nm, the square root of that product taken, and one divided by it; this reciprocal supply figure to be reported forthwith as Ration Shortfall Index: 0.0525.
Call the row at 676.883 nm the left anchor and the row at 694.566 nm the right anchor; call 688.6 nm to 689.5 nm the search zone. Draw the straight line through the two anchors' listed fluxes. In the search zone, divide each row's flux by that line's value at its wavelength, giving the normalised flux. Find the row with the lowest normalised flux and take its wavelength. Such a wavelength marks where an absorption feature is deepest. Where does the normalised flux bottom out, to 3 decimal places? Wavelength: 688.674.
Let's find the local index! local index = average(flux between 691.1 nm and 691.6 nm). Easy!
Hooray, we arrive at 17.5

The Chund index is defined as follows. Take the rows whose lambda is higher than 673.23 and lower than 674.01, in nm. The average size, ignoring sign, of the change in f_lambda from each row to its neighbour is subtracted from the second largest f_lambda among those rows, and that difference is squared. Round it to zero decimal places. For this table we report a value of 359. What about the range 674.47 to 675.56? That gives 343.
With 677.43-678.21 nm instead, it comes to 368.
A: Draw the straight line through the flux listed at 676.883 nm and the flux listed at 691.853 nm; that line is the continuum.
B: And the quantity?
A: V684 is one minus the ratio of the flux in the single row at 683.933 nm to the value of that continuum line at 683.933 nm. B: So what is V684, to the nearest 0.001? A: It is -0.044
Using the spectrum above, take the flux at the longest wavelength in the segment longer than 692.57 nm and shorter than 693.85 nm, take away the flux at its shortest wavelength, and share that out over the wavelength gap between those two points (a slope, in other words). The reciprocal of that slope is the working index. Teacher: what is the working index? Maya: 1.0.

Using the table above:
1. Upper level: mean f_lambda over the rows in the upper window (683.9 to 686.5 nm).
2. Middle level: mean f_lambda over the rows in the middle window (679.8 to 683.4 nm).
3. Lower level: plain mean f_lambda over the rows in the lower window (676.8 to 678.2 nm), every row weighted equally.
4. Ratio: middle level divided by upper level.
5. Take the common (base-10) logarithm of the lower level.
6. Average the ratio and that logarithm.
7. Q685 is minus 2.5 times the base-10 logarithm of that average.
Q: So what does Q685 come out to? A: -0.148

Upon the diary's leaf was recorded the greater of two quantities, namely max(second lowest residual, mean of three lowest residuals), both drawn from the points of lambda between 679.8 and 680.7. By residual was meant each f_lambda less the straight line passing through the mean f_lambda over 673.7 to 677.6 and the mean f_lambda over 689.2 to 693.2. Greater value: -0.83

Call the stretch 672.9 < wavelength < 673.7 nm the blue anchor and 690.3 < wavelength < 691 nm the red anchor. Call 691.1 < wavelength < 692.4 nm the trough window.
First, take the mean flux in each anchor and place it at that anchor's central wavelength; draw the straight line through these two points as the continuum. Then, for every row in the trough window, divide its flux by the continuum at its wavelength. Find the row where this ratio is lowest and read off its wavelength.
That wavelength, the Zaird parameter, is 691.375 nm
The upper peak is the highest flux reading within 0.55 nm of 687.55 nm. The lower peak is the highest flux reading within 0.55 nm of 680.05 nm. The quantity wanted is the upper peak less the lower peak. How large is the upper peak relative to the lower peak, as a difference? 1.5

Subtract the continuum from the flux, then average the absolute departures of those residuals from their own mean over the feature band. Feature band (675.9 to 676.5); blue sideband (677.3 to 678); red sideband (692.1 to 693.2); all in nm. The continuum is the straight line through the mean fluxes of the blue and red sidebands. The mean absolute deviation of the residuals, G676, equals 0.43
